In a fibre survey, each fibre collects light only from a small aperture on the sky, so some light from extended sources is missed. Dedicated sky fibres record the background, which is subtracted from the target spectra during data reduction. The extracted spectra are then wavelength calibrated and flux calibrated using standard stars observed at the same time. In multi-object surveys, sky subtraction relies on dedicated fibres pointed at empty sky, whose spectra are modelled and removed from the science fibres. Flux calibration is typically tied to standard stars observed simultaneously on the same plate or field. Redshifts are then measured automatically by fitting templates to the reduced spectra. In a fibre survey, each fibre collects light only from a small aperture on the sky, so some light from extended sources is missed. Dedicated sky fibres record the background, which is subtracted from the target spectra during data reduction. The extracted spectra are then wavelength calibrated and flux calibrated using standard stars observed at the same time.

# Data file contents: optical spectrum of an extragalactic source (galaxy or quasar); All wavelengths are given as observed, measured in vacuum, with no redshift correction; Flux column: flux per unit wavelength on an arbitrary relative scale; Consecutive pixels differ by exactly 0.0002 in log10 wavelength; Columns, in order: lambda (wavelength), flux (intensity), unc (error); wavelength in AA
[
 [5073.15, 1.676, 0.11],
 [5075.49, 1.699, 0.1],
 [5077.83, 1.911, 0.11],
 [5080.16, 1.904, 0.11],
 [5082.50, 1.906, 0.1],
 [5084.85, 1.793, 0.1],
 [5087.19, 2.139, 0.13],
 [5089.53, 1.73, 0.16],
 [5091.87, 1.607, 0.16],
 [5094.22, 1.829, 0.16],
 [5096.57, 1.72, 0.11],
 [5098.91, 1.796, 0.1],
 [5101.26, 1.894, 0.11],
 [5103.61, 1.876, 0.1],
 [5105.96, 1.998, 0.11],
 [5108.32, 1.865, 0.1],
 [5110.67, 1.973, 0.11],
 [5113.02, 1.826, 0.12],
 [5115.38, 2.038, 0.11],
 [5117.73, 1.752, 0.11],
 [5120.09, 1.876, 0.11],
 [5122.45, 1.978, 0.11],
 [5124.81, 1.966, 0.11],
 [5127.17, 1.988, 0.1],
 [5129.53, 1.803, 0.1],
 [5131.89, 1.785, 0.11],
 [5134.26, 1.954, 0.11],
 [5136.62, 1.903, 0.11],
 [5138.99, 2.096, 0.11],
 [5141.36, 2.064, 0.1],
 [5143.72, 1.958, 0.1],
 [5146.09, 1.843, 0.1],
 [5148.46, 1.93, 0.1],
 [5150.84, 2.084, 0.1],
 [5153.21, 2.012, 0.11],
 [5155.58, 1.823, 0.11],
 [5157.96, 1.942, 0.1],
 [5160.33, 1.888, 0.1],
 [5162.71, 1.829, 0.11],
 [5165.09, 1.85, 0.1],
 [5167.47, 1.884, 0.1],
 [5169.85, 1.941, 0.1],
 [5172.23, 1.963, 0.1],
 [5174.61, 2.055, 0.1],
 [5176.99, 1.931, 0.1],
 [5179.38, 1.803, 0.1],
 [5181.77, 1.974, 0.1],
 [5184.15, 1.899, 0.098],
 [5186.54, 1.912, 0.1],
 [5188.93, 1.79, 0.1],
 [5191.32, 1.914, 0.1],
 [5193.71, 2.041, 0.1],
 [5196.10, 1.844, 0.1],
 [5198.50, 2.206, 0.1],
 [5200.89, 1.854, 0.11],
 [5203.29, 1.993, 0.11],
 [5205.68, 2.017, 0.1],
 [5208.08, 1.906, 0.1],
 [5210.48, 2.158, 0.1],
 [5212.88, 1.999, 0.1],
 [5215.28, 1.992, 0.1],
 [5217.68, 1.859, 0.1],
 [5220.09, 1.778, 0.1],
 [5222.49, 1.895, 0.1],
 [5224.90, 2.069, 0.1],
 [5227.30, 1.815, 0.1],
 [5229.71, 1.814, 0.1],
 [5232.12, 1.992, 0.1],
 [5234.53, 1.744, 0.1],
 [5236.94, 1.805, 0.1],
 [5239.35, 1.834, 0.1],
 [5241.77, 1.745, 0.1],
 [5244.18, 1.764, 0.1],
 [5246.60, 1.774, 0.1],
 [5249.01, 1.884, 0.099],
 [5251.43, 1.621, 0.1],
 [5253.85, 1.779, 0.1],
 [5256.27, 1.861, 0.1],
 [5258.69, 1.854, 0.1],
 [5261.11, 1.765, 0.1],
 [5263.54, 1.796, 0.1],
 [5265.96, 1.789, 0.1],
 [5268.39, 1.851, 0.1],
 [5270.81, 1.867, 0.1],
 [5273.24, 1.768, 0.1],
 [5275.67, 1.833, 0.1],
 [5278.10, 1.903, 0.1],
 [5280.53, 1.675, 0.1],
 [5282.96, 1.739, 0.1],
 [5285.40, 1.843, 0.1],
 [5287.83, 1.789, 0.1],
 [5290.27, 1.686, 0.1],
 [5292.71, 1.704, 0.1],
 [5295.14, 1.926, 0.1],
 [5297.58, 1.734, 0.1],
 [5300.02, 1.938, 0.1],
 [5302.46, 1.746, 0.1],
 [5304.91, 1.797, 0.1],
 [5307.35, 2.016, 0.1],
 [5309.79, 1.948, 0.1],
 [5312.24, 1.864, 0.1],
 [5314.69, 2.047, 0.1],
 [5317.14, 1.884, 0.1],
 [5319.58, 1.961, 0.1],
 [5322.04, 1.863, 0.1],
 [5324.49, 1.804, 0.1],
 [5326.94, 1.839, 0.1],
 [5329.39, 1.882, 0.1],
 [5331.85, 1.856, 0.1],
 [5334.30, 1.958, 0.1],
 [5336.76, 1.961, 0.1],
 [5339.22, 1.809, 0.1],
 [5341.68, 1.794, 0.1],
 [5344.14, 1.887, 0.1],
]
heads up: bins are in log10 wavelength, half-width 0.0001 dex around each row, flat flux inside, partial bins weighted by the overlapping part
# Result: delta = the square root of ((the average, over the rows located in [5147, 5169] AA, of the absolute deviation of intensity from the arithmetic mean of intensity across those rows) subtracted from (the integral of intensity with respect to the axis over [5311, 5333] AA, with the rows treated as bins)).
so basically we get 6.44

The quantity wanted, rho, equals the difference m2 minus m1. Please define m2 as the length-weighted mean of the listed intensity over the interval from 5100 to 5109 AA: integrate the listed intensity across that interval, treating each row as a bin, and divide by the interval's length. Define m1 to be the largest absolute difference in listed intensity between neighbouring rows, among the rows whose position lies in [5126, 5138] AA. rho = 1.72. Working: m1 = 0.185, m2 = 1.91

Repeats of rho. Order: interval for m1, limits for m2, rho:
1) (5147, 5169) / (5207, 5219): 1.79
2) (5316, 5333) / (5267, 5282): 1.72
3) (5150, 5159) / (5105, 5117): 1.74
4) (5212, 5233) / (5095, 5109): 1.60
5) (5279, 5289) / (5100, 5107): 1.82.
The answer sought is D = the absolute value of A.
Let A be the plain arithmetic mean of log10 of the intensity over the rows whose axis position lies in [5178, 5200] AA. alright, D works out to 0.285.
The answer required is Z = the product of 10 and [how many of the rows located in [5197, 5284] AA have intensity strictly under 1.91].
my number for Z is 280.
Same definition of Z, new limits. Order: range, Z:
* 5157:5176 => 40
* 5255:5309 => 190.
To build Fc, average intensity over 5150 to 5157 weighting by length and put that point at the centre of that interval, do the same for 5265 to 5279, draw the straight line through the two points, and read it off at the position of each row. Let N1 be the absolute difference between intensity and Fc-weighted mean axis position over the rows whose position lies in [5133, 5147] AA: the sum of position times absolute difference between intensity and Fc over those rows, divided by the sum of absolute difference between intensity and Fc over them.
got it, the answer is 5140.9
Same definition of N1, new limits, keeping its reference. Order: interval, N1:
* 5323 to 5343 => 5333.6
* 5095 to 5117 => 5103.3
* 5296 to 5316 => 5308.1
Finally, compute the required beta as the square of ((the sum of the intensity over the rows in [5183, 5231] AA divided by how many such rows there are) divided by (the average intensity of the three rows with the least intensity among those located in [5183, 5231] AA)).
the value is 1.17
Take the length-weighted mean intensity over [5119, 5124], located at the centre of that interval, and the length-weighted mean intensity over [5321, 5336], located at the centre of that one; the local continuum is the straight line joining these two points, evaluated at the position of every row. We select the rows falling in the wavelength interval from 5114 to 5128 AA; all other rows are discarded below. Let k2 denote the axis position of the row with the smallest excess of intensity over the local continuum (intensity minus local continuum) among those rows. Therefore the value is 5117.73 AA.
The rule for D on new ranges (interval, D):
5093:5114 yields 0.270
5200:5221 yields 0.290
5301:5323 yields 0.279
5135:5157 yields 0.294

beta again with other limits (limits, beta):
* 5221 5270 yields 1.14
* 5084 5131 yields 1.23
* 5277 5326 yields 1.19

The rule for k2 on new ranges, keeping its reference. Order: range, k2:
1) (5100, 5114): 5113.02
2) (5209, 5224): 5220.09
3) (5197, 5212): 5200.89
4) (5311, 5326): 5324.49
